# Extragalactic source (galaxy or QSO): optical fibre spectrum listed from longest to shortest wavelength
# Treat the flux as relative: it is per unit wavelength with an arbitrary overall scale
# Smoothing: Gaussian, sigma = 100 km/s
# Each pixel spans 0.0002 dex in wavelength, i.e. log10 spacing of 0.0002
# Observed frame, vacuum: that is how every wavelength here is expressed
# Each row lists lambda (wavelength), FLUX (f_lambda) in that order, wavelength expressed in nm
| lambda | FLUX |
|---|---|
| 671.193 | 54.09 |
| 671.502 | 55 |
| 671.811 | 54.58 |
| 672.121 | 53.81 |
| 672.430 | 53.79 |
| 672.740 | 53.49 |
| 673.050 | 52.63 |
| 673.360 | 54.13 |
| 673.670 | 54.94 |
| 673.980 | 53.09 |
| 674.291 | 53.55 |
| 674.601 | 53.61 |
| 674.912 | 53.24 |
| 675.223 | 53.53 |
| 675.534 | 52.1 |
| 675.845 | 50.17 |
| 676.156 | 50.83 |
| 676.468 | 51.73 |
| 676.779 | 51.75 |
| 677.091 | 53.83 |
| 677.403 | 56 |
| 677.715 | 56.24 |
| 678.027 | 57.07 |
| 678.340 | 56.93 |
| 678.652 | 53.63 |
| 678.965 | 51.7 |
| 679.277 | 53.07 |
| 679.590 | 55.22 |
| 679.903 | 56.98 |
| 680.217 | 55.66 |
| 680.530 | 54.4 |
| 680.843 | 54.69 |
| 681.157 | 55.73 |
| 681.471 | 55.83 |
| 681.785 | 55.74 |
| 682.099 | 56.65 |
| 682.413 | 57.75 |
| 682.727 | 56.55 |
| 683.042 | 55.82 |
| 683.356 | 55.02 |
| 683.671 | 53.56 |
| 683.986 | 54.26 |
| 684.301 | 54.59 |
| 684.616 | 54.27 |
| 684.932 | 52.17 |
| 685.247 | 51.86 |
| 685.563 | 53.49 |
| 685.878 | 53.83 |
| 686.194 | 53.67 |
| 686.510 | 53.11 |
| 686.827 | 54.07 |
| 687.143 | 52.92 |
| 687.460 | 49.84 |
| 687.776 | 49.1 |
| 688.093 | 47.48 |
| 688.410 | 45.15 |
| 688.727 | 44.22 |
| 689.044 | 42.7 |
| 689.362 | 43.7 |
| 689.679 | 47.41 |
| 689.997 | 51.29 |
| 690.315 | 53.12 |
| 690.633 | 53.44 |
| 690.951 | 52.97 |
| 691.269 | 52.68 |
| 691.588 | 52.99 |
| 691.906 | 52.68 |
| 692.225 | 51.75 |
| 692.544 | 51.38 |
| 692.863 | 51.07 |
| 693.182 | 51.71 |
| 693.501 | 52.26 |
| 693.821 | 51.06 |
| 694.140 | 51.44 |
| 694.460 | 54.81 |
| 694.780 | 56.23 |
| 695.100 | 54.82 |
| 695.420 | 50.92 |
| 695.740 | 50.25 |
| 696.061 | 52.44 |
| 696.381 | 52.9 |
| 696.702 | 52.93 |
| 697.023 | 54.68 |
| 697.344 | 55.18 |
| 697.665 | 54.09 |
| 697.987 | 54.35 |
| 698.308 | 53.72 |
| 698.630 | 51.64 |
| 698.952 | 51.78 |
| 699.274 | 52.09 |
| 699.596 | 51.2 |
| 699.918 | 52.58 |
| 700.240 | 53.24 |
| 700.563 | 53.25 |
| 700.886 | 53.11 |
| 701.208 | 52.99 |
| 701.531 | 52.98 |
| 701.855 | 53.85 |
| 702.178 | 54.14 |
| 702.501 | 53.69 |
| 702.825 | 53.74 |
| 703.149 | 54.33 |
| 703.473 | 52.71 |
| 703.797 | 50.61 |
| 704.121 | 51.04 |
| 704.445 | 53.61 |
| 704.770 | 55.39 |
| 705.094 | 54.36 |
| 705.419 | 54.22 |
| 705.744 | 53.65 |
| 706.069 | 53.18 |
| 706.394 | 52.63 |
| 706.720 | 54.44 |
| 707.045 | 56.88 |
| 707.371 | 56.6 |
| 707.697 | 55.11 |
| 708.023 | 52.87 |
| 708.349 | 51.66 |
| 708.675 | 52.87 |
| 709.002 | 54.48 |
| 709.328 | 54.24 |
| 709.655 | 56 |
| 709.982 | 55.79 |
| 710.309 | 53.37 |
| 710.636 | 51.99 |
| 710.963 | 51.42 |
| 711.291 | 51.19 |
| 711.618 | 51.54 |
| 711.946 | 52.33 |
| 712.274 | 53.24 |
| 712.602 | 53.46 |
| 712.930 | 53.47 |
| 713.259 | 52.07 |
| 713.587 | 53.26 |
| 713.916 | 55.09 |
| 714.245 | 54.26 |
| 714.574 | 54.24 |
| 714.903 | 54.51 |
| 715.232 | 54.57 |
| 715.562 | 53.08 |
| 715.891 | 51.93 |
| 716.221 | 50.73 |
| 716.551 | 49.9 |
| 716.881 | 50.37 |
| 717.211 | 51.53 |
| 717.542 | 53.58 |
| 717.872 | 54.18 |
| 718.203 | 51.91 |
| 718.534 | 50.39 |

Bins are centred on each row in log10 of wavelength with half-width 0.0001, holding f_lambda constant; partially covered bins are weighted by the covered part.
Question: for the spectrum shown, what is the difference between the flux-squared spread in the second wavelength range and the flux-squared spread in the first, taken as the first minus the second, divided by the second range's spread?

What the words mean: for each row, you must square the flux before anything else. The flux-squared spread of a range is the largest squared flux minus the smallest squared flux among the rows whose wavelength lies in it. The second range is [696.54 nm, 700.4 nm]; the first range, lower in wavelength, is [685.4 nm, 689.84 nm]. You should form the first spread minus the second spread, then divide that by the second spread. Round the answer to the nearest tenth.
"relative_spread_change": 1.6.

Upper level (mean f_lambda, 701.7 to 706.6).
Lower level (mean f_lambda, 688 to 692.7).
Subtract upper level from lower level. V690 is -3.9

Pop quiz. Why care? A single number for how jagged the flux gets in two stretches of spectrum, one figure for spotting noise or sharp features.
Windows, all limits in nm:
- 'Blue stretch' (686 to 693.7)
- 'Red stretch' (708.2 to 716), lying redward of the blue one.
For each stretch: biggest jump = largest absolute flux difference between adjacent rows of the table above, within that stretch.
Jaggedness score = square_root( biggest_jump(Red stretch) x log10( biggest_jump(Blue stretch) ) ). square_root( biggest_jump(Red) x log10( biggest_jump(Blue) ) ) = 1.19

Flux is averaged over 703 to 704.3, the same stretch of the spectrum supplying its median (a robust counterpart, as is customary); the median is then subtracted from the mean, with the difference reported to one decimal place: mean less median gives 0.3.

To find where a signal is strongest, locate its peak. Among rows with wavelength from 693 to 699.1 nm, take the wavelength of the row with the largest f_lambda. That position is 694.780 nm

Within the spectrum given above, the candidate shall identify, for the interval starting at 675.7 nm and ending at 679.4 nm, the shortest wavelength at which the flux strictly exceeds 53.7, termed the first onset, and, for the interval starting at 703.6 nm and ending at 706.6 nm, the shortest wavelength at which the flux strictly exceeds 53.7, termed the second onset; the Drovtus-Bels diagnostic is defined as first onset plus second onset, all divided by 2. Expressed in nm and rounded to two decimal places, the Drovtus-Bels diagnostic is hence 690.93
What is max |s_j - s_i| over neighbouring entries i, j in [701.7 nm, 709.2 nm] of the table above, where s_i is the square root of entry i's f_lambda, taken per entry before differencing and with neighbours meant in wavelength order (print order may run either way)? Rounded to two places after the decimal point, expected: 0.18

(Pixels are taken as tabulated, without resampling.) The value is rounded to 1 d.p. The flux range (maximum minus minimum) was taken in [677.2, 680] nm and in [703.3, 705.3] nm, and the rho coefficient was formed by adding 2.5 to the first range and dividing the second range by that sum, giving 0.6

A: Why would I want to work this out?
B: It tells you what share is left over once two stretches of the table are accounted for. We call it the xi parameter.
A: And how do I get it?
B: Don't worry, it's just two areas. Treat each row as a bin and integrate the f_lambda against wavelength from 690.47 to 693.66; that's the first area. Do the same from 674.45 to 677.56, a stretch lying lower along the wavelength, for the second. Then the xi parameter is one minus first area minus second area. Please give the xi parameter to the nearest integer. -330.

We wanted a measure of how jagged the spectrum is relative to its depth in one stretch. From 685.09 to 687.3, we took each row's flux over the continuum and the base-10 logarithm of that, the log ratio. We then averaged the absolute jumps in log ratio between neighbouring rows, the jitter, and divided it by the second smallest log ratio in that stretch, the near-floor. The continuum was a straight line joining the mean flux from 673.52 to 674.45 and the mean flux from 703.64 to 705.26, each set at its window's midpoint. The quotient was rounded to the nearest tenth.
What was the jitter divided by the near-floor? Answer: -1.4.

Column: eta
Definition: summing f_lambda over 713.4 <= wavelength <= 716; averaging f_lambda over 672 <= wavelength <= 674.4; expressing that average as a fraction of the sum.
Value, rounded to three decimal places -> 0.125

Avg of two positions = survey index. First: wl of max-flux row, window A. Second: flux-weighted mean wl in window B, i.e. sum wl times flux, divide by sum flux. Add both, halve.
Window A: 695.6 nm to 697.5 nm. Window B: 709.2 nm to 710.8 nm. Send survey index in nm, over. 703.66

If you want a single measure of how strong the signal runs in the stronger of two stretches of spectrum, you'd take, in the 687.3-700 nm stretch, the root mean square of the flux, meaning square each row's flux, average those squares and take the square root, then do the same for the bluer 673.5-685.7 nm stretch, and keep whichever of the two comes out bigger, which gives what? 54.3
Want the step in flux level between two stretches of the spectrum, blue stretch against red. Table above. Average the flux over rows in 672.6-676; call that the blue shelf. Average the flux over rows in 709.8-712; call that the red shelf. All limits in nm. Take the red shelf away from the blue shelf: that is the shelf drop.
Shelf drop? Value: 0.6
